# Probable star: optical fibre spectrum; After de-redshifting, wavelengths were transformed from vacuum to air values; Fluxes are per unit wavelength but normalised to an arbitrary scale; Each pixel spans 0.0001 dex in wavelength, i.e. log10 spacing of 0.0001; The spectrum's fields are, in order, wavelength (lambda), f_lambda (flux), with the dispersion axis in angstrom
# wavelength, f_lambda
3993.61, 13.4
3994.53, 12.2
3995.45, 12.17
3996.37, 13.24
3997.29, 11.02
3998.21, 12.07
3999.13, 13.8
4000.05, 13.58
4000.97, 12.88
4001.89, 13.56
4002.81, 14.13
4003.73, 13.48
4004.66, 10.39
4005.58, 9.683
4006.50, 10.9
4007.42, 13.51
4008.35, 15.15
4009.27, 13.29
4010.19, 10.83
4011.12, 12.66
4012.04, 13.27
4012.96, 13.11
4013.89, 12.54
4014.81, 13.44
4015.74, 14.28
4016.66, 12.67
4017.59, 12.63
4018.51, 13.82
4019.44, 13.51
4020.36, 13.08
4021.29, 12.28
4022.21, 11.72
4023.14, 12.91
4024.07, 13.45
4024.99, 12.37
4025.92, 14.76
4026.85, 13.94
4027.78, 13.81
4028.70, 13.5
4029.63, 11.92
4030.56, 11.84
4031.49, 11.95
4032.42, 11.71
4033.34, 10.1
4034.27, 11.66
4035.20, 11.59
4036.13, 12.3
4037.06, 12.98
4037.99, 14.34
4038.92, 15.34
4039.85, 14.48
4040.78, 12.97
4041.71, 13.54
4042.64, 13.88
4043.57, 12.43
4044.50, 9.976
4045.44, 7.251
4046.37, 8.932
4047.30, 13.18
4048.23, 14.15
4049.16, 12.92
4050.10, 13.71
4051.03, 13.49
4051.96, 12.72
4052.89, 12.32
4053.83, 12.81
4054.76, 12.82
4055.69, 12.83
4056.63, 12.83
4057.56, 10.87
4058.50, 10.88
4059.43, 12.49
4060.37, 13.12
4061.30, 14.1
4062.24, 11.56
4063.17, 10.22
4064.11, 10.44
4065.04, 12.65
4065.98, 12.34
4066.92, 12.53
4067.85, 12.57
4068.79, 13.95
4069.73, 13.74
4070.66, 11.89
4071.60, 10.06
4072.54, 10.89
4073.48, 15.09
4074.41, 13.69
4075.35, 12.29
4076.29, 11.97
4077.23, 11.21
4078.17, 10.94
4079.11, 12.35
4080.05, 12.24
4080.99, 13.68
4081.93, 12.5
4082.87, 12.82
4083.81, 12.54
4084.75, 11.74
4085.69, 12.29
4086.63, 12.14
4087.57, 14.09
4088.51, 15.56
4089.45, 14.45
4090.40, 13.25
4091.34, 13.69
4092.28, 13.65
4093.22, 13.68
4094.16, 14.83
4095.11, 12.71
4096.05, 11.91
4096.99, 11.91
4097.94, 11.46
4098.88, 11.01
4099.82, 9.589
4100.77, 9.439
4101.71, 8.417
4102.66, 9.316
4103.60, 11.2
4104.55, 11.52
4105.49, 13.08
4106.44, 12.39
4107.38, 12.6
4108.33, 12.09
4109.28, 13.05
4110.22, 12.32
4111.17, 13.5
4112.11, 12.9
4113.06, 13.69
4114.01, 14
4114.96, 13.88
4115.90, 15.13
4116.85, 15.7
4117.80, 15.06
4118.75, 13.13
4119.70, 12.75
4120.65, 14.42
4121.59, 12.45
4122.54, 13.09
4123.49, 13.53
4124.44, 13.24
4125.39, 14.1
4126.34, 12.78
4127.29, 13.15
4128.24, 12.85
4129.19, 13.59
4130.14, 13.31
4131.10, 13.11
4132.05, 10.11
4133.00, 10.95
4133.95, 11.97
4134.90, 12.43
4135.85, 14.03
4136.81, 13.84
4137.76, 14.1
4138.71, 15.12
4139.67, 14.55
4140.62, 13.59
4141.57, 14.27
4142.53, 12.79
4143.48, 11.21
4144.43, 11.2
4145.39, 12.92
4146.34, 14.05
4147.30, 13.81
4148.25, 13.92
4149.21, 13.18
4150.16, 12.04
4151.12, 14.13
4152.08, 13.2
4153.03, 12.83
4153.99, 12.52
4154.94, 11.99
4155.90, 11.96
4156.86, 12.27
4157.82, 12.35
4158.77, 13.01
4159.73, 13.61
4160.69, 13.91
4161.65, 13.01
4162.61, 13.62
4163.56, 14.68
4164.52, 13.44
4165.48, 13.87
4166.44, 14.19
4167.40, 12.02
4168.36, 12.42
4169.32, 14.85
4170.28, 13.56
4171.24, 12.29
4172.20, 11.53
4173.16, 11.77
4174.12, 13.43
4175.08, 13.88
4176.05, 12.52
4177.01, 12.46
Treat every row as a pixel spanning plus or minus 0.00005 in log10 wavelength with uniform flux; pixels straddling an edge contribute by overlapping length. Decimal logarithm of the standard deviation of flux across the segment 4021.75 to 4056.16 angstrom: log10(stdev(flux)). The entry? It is 0.20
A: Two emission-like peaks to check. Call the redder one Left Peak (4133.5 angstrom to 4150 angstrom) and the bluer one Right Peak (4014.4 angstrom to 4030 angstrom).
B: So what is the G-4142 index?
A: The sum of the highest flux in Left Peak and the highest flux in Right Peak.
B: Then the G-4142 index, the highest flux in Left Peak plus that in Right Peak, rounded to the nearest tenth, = 29.9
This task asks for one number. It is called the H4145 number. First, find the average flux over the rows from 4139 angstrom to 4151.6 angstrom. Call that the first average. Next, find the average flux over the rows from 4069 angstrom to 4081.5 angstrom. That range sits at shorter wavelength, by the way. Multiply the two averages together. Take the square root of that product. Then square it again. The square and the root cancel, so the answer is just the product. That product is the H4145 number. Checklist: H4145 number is 163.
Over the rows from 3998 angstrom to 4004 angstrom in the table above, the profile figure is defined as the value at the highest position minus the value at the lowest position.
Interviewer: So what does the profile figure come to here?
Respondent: 1.4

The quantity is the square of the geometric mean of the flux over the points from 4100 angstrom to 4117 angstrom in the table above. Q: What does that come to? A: 151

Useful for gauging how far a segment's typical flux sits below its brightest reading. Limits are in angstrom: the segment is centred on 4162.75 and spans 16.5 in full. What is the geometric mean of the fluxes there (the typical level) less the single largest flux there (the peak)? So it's -1.7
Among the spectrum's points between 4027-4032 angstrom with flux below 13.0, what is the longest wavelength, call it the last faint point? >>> 4031.49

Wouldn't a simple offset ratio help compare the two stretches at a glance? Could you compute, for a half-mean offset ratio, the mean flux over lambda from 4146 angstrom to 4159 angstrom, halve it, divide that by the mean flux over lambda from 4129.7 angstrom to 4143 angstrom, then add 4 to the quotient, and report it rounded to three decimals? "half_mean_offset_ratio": 4.492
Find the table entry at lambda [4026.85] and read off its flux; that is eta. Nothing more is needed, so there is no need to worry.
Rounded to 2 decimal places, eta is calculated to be 13.94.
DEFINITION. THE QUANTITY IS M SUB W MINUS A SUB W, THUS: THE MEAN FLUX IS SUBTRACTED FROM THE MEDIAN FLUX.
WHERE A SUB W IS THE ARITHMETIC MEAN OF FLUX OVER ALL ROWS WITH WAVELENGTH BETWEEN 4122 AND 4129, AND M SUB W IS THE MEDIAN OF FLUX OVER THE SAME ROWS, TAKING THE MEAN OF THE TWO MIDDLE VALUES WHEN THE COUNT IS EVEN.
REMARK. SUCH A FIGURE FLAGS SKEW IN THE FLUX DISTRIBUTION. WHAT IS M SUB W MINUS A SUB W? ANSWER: -0.10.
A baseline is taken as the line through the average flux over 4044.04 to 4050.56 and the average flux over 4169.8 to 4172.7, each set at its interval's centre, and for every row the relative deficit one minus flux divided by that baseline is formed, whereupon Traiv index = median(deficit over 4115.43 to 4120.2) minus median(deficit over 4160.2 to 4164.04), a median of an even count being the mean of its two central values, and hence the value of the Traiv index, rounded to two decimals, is -0.14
